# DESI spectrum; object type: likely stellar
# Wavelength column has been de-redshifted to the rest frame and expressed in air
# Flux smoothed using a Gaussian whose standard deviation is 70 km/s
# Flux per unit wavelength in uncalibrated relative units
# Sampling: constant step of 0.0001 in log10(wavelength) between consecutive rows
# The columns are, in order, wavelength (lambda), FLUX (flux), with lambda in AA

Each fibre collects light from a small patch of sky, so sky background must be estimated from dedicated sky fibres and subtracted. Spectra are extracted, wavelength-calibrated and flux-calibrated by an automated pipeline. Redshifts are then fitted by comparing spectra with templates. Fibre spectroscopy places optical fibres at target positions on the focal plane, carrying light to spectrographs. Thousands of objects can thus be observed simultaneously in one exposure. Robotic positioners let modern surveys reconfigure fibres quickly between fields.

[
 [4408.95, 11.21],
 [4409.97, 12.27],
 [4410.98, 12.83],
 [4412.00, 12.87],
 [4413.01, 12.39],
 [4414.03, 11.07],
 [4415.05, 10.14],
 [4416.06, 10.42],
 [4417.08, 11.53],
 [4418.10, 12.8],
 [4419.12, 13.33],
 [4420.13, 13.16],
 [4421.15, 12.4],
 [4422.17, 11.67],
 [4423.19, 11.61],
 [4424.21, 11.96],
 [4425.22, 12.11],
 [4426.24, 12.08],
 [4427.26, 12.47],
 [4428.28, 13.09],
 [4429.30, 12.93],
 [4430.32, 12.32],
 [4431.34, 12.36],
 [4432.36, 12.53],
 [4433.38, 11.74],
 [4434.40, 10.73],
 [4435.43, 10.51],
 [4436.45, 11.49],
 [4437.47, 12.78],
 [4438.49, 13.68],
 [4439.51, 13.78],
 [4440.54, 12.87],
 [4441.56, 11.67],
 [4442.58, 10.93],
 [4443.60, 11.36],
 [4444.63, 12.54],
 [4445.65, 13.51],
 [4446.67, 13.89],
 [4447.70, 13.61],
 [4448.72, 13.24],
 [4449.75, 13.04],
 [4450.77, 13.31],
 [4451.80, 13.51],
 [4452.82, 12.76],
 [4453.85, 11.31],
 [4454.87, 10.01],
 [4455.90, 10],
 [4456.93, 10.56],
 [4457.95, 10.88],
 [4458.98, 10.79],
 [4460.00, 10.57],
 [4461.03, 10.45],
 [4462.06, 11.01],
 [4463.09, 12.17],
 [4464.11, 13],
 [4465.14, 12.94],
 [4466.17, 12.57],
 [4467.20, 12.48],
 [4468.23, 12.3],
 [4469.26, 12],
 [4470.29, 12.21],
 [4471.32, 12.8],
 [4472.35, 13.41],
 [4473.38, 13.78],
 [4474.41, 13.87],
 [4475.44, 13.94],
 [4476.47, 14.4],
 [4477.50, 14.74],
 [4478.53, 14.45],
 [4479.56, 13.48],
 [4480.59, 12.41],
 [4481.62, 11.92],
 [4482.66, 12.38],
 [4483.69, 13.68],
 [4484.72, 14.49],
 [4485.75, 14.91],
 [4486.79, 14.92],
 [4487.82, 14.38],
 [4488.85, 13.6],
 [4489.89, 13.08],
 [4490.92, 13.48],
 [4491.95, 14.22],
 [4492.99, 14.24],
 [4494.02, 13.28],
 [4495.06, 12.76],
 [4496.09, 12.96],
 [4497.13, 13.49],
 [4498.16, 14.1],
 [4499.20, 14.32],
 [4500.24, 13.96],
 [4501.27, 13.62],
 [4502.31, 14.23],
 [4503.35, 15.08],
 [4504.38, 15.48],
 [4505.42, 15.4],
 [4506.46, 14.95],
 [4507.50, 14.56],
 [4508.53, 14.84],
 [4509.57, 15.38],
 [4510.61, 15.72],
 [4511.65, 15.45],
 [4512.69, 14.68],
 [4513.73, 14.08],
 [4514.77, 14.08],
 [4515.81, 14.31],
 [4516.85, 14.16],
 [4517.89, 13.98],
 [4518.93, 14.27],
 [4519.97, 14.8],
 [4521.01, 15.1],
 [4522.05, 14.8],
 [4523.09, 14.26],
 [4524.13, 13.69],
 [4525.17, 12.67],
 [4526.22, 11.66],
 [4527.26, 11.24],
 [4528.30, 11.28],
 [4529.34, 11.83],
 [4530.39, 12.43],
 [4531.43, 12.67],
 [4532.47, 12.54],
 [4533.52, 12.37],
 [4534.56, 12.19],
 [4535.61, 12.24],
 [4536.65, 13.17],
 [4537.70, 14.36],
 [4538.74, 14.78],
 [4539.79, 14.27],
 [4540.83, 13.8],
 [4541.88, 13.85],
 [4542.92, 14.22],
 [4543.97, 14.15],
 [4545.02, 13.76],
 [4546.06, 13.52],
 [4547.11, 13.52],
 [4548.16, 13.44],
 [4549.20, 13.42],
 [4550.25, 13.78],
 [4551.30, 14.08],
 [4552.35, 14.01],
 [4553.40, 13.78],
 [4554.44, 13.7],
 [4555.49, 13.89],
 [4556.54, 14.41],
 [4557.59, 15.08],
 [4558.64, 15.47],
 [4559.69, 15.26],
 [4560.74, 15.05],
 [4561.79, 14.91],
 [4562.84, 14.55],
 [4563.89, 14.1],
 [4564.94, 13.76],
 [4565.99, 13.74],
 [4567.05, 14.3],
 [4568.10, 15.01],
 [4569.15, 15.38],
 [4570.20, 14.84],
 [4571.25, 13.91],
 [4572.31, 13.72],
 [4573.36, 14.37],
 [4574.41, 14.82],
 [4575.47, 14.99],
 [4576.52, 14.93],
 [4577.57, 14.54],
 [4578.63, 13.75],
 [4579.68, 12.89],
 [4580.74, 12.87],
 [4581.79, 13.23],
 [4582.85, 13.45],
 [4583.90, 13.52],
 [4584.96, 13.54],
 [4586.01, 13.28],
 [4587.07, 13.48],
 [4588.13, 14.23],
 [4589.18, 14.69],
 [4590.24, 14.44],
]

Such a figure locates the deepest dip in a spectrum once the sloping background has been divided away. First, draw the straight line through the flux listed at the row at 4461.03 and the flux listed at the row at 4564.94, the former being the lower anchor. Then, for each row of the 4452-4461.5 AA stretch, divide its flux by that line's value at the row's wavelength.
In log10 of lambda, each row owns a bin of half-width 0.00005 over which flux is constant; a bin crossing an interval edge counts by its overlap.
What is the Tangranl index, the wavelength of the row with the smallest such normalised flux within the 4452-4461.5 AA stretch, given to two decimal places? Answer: 4455.90 AA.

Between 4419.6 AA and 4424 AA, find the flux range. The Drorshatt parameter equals 1.55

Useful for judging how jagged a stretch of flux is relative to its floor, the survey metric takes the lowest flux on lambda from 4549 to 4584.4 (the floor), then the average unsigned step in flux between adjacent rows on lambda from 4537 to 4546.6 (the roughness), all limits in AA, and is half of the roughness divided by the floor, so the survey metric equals 0.012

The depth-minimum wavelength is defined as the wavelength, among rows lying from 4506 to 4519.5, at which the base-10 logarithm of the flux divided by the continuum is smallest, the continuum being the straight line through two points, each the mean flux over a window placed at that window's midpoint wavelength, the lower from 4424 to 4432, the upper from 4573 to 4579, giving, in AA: 4517.89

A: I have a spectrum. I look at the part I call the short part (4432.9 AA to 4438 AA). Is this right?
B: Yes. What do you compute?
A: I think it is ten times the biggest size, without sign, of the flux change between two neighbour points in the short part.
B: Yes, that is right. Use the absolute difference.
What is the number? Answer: 13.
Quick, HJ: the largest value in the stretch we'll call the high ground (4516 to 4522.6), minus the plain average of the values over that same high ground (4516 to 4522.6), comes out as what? 0.58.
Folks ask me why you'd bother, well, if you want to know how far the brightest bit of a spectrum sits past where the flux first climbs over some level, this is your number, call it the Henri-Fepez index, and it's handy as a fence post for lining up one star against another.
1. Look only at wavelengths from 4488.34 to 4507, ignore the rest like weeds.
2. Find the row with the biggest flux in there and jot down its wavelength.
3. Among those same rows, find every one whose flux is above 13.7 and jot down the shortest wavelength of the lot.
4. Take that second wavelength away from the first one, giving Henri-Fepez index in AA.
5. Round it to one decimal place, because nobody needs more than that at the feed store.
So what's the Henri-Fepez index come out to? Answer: 12.4 AA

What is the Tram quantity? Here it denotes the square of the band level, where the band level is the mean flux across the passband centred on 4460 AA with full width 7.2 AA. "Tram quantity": 119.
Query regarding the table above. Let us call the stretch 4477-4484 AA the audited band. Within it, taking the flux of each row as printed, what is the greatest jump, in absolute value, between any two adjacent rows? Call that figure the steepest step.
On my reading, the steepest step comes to 1.3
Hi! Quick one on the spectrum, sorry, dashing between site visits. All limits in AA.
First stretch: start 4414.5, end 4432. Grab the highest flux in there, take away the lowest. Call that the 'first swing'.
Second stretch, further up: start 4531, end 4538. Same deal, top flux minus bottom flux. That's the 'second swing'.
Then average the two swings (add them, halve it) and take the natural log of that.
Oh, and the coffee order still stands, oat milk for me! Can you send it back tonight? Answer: 0.99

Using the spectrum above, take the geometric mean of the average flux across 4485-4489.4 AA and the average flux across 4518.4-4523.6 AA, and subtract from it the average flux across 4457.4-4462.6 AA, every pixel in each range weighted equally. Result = 3.8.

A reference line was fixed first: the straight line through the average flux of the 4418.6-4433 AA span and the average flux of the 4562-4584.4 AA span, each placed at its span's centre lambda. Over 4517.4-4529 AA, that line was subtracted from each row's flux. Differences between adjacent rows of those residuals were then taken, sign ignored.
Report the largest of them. 1.0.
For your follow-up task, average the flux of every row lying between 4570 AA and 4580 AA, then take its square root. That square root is 3.78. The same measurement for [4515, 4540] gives 3.65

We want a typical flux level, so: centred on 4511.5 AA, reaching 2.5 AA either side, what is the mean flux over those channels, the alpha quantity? 15.1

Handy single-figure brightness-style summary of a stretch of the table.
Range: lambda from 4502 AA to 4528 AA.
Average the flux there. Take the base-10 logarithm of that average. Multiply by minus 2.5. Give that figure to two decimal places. -2.89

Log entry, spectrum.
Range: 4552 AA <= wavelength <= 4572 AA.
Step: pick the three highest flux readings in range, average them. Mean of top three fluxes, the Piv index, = 15.37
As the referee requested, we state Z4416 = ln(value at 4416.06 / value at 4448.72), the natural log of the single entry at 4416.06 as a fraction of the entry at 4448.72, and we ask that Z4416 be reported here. -0.24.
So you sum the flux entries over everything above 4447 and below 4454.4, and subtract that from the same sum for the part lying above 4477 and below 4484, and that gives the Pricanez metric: 2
